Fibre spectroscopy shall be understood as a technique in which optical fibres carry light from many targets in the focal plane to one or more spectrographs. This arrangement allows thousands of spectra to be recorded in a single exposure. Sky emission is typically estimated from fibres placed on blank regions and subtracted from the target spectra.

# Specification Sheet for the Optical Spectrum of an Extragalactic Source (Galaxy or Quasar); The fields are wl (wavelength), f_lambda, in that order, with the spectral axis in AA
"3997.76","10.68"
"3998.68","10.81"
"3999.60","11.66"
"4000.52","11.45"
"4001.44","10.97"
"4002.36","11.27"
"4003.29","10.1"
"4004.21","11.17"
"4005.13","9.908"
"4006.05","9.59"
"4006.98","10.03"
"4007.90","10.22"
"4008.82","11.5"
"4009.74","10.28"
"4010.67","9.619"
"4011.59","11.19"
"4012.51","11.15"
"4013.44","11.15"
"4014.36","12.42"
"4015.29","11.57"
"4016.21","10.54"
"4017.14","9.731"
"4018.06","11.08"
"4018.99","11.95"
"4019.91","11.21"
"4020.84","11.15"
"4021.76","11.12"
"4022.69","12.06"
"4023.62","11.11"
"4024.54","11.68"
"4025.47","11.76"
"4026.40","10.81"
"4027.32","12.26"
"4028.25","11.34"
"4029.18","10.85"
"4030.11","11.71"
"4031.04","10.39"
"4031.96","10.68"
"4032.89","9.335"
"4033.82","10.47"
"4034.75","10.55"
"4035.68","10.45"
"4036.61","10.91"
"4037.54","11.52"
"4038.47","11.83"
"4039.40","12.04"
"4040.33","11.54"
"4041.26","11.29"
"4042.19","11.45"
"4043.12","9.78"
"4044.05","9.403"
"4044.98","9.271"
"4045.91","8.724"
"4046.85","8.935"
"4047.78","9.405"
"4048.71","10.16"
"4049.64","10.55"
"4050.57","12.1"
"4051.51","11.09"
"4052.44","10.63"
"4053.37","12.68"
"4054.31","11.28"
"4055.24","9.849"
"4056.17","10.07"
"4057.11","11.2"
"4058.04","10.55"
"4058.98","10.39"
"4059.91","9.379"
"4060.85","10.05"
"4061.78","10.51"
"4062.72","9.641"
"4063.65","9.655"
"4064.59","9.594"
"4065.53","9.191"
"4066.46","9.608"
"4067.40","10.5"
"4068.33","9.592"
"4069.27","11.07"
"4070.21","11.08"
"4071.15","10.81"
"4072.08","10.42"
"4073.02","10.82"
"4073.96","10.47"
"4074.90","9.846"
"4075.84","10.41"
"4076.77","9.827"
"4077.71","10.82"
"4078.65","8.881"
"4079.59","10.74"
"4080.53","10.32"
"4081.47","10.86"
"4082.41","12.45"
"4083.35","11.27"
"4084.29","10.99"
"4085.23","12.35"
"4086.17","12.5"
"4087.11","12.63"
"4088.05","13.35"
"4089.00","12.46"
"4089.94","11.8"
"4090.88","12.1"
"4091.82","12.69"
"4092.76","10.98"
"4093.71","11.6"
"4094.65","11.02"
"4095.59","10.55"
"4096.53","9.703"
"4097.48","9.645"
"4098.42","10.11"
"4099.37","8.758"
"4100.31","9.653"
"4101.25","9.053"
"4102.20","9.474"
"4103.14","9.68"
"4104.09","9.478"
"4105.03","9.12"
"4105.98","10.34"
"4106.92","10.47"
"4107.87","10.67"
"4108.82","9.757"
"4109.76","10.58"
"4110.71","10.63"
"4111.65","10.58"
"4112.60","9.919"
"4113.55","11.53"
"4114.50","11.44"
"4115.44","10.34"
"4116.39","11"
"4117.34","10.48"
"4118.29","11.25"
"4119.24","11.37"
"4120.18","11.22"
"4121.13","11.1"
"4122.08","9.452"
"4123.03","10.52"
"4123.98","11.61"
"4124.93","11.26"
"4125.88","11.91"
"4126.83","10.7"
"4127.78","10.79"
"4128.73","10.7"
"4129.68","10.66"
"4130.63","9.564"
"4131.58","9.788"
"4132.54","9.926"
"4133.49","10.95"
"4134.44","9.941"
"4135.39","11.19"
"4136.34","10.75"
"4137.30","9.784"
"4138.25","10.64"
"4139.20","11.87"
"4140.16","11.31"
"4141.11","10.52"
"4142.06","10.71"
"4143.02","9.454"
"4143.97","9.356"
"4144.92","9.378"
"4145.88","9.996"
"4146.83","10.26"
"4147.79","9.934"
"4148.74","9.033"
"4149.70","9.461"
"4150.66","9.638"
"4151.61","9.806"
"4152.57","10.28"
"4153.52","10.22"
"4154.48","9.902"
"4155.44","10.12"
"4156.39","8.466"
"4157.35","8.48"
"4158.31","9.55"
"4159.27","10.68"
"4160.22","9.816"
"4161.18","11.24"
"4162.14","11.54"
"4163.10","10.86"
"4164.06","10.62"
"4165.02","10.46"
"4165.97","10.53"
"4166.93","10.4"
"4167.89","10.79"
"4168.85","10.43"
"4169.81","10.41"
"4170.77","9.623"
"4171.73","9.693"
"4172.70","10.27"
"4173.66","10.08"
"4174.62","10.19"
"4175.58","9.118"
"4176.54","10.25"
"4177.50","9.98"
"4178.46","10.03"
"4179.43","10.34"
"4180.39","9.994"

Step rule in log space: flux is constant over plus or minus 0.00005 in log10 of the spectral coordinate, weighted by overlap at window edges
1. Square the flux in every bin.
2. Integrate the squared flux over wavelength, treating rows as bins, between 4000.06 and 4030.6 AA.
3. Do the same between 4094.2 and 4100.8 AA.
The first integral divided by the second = 5.7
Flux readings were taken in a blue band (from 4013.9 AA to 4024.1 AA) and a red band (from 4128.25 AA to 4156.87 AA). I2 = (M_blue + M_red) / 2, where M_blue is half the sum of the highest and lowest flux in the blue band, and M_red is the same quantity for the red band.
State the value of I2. 10.6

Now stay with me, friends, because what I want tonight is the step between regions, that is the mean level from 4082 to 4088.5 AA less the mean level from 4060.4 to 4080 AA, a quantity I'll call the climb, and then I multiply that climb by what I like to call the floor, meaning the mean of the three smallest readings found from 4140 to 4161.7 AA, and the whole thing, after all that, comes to 18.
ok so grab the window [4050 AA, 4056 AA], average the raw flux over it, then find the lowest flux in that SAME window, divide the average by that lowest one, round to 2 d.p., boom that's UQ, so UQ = 1.14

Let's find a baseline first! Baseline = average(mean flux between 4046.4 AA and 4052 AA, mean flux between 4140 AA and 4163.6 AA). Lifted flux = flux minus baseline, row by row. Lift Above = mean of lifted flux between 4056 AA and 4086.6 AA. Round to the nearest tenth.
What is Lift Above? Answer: 0.3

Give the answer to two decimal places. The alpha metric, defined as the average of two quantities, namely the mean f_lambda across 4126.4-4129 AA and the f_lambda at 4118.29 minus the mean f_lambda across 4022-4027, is 5.25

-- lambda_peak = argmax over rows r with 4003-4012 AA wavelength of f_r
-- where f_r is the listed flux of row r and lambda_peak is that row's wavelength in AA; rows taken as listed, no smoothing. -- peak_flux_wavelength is 4008.82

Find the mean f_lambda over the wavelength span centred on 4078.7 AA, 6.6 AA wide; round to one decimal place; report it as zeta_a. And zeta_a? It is 10.3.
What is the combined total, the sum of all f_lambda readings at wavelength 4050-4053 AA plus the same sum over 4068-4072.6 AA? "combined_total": 87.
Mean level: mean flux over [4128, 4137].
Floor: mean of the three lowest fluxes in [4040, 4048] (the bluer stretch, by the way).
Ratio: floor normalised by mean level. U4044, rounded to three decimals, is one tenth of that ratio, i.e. 0.086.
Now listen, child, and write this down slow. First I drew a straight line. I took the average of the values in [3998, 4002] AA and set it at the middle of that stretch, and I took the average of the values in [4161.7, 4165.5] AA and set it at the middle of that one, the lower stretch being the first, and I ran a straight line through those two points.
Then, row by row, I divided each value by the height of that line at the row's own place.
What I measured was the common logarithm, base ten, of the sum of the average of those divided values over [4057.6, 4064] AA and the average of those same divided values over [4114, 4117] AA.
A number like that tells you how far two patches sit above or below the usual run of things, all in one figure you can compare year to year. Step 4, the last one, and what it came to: 0.279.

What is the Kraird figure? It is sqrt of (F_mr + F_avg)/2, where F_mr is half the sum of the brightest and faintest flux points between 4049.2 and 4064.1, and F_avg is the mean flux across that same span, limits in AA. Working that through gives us 3.29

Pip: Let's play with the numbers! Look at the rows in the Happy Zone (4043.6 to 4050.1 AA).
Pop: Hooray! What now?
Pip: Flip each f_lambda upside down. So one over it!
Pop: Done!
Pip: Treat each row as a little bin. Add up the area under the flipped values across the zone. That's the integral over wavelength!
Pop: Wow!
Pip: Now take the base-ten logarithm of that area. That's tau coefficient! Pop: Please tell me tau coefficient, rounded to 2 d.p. -0.16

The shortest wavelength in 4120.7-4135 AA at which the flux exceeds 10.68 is 4121.13 AA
